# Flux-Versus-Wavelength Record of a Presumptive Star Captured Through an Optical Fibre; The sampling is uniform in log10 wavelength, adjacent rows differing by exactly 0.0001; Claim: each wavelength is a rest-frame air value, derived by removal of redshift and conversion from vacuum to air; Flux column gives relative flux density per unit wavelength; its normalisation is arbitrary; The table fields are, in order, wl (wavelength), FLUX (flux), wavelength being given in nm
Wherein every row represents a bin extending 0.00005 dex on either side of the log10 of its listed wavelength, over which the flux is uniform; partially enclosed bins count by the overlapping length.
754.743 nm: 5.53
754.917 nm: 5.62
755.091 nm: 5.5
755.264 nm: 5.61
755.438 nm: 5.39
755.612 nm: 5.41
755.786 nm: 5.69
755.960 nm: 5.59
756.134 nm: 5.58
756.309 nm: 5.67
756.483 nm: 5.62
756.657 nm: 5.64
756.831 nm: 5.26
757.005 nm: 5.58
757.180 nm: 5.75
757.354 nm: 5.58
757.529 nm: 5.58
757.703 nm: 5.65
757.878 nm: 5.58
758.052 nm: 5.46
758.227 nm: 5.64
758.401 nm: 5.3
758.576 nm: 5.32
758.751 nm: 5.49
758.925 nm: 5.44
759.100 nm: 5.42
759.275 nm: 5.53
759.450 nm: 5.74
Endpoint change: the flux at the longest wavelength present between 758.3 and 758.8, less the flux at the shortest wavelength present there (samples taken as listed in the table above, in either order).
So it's 0.19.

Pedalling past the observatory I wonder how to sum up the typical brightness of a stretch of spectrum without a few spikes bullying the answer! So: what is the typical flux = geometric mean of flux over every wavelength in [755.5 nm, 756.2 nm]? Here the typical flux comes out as 5.57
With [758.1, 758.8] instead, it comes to 5.44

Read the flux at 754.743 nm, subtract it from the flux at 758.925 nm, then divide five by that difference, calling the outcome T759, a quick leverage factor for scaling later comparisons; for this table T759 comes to -56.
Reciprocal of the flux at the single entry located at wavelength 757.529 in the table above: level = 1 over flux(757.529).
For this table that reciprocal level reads 0.179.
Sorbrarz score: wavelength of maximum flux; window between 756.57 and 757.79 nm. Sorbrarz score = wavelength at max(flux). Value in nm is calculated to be 757.180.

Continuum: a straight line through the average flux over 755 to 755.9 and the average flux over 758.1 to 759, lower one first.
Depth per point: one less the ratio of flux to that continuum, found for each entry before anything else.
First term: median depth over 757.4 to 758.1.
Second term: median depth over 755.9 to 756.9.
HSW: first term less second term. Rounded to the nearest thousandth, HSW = -0.003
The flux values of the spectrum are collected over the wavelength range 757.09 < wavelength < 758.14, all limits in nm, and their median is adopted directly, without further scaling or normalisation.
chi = 5.58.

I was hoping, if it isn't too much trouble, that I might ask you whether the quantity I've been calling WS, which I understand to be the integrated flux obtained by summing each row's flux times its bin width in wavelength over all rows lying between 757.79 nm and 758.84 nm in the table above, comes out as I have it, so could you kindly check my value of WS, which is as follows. 5.7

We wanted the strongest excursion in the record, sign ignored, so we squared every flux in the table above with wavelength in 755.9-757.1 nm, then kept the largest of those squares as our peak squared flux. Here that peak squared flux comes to 32.1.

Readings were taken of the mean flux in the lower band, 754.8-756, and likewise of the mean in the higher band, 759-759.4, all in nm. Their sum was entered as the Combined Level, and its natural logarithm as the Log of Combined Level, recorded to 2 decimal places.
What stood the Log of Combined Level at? 2.40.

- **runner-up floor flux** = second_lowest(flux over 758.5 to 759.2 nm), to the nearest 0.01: 5.42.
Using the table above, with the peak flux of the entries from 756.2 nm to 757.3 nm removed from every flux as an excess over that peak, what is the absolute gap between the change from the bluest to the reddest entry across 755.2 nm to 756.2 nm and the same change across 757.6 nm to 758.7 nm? 0.30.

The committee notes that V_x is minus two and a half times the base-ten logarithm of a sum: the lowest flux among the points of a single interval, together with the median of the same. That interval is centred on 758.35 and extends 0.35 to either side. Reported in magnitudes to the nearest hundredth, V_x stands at -2.57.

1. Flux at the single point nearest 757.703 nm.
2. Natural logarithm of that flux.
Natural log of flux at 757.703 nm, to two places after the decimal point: 1.73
